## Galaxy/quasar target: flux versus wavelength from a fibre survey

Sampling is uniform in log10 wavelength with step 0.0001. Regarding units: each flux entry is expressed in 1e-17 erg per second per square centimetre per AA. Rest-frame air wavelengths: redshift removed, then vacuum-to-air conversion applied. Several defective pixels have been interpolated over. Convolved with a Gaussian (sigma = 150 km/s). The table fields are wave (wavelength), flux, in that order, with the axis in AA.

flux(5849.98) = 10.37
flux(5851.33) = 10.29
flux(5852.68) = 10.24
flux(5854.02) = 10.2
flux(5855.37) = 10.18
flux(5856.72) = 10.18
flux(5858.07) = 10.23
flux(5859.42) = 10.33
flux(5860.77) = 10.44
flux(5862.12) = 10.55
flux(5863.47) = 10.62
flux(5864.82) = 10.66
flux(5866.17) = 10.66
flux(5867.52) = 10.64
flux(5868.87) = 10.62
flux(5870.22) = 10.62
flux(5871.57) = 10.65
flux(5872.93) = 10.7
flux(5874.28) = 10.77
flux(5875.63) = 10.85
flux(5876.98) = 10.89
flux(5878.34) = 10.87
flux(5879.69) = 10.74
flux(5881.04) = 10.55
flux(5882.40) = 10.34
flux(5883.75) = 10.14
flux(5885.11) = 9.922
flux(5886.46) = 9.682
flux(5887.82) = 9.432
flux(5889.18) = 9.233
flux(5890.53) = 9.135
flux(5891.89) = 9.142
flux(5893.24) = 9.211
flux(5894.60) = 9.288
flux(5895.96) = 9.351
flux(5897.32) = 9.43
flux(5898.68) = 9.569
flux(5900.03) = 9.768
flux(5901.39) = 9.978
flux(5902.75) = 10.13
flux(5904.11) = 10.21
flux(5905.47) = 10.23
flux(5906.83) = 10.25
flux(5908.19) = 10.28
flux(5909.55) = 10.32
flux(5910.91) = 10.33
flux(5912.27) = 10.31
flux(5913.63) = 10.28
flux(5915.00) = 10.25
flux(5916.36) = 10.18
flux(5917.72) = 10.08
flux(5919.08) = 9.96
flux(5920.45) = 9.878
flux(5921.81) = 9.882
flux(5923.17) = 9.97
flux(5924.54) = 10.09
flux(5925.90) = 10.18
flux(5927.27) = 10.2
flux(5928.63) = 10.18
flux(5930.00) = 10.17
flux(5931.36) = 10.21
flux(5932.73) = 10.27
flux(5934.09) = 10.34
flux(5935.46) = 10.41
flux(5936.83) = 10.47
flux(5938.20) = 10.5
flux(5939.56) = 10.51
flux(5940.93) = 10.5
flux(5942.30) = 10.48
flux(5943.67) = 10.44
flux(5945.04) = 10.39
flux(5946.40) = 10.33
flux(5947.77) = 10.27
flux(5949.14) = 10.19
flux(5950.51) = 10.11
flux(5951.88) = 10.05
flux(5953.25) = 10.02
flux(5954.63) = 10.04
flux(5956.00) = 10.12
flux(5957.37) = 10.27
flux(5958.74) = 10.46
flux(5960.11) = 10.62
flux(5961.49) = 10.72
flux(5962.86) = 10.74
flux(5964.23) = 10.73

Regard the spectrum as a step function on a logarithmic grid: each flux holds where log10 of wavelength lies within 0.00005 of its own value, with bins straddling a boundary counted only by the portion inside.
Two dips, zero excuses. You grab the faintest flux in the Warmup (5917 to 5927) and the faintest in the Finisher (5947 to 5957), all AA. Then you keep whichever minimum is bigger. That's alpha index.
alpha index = 10.0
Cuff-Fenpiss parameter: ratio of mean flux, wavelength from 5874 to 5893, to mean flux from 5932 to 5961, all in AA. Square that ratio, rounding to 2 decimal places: 0.96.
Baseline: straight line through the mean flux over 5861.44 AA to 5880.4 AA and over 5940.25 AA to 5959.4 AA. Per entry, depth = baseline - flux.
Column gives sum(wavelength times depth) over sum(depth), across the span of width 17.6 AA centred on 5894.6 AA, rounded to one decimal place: 5893.5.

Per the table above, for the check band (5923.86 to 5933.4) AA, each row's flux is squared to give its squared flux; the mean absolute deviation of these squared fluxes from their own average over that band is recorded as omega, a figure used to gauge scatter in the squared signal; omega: 0.7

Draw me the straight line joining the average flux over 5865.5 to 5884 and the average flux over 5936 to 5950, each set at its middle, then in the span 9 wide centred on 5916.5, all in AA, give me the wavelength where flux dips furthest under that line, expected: 5920.45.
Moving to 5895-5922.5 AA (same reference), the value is 5895.96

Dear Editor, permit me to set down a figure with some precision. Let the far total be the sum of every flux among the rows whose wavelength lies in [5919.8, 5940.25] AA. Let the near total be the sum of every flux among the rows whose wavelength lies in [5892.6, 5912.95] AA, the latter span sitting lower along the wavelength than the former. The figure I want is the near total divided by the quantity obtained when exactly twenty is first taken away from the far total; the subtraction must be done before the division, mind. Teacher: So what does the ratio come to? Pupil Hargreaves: 1.12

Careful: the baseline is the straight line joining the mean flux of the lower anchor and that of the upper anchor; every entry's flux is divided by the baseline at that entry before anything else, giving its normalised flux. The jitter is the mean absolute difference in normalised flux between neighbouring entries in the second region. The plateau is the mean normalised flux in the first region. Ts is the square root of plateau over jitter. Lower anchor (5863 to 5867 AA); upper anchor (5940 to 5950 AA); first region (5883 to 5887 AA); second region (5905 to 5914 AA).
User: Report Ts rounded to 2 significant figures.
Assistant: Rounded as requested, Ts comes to 19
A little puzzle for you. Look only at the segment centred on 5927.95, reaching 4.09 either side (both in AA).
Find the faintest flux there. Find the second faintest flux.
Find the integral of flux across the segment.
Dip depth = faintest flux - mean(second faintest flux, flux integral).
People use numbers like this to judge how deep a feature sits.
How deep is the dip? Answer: -37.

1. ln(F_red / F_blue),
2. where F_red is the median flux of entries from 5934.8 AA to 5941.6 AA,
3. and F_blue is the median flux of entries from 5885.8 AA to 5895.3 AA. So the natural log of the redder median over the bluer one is 0.13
